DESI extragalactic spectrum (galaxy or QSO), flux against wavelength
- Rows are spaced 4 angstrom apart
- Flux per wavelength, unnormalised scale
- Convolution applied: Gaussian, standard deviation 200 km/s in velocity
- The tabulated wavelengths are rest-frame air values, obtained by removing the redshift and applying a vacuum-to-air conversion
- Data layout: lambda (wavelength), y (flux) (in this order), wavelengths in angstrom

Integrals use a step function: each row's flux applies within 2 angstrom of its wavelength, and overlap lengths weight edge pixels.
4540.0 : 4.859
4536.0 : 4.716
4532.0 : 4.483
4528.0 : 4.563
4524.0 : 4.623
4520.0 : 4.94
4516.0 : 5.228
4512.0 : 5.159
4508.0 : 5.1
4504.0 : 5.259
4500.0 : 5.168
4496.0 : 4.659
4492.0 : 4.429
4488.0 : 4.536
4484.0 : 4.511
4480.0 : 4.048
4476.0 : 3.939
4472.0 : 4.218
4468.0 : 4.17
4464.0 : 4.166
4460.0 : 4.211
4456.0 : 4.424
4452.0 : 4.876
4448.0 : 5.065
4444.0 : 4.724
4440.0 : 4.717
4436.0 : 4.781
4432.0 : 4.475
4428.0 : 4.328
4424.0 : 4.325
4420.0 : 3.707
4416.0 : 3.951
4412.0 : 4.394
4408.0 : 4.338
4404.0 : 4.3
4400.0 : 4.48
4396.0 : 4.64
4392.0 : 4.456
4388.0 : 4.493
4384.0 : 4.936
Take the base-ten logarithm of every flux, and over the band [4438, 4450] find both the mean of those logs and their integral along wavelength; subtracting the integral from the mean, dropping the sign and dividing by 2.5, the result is 3.01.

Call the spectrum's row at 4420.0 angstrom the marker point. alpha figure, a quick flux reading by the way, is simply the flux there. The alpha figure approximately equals 3.707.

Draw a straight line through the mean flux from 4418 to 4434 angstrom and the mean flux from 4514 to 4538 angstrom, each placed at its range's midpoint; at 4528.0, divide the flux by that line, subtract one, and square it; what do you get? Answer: 0.0019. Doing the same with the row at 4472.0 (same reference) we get 0.0030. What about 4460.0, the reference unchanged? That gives 0.0018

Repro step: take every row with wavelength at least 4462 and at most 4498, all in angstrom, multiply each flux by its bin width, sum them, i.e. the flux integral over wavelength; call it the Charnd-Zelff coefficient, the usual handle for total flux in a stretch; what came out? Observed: 155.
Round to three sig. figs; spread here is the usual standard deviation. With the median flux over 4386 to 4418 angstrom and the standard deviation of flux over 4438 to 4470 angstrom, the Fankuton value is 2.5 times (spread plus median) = 11.9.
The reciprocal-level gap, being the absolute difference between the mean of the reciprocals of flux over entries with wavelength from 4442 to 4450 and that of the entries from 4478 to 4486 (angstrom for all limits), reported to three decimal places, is 0.030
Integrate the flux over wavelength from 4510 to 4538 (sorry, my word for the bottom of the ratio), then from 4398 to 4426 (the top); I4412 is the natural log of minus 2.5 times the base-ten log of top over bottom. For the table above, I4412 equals -1.9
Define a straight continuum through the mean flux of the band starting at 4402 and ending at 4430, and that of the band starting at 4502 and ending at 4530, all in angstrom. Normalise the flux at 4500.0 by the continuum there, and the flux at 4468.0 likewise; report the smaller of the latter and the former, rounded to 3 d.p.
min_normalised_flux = 0.906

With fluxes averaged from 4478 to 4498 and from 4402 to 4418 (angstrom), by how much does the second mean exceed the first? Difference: -0.19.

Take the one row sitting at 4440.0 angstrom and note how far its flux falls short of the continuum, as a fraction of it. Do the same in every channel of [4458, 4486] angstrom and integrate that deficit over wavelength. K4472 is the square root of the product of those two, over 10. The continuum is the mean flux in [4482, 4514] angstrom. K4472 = 0.03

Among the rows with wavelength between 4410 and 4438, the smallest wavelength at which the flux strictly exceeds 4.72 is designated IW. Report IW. 4436.0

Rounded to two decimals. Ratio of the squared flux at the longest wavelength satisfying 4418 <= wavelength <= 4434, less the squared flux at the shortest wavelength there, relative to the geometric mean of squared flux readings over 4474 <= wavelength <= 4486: 0.36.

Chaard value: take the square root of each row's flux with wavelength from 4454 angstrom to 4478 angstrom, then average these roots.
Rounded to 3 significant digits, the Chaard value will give 2.05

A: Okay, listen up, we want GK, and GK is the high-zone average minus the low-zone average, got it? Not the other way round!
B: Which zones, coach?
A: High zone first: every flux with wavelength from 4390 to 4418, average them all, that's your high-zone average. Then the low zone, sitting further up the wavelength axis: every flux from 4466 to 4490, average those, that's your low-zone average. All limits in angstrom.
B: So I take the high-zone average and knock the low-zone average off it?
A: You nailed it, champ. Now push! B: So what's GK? 0.1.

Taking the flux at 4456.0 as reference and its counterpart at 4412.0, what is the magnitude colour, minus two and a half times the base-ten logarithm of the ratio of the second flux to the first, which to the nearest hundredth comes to 0.01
